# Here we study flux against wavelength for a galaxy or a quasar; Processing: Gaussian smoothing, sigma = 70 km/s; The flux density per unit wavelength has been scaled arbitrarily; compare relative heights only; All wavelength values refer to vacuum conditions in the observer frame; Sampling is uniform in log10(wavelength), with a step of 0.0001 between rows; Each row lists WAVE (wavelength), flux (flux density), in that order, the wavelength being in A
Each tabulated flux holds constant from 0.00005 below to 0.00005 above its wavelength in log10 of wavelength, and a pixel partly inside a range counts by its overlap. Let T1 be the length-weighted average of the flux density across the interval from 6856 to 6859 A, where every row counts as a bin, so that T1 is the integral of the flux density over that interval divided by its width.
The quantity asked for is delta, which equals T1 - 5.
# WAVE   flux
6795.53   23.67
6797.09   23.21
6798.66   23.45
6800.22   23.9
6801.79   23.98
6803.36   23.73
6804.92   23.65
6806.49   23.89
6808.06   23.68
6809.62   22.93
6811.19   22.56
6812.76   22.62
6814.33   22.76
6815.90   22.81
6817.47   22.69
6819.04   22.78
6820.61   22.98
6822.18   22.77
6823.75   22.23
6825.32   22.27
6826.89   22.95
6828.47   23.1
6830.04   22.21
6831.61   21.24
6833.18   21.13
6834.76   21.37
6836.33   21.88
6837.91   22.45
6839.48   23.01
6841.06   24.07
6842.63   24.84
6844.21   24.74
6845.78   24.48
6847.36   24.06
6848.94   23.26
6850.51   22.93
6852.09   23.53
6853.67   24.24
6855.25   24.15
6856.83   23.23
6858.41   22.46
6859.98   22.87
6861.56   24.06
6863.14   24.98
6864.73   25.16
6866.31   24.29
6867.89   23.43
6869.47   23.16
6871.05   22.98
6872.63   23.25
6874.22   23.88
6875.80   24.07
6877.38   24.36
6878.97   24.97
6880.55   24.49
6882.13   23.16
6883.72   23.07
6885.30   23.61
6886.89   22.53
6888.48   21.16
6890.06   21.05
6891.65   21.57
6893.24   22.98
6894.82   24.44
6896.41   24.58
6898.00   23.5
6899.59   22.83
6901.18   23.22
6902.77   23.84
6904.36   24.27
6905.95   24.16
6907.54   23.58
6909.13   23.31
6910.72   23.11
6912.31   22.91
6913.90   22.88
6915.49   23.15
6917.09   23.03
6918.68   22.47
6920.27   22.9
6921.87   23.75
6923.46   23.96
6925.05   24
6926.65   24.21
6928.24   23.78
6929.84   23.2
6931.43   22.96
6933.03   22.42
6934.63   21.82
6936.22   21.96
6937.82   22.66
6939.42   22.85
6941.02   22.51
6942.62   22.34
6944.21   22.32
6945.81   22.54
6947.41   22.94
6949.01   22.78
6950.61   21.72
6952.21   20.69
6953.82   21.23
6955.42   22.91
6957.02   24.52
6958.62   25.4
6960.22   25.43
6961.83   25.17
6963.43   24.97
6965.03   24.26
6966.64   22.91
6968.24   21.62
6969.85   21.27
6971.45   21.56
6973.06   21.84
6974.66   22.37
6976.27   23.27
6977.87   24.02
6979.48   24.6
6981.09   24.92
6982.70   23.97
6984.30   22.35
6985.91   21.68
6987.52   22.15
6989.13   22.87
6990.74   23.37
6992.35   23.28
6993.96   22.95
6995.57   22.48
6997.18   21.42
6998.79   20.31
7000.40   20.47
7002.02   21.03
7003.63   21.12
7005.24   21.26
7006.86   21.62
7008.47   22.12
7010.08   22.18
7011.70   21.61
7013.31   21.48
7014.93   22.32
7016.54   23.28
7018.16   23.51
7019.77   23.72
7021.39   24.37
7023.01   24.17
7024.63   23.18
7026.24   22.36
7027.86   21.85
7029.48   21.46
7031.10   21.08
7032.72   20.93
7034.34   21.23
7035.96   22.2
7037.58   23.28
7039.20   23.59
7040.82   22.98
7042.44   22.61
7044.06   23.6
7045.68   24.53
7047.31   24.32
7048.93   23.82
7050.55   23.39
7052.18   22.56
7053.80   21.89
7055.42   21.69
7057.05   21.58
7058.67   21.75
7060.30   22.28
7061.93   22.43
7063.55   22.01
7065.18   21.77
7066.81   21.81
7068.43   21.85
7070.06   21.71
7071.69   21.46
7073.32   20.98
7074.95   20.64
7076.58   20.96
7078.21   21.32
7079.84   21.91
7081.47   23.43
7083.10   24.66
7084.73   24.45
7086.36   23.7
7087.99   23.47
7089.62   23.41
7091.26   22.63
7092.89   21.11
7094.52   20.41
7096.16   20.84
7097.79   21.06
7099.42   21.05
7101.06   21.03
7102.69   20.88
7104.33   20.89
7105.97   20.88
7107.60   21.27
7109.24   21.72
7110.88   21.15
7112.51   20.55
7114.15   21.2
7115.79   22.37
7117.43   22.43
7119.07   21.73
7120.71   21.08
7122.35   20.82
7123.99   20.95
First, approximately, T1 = 22.9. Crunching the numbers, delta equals 17.9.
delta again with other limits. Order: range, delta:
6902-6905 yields 19.0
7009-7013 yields 16.9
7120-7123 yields 16.0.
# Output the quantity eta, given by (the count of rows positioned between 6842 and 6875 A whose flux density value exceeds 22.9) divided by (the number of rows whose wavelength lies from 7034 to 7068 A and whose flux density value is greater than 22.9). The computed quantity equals 2.4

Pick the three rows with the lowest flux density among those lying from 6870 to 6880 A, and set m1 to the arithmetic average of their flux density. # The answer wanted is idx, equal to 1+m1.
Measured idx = 24.4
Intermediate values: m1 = 23.4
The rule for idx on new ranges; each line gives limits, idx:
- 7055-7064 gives 22.7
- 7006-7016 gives 22.6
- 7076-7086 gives 22.4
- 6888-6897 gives 22.3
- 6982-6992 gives 23.1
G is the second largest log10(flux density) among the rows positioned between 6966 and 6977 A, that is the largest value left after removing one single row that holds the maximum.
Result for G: 1.360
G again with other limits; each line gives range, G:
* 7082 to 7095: 1.388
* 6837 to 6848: 1.393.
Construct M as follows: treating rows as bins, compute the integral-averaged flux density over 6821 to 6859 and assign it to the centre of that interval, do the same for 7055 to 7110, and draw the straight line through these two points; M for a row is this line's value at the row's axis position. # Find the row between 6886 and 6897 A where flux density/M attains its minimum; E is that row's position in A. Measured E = 6890.06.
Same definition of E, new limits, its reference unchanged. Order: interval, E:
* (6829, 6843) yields 6833.18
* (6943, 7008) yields 6998.79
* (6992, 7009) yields 6998.79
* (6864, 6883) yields 6871.05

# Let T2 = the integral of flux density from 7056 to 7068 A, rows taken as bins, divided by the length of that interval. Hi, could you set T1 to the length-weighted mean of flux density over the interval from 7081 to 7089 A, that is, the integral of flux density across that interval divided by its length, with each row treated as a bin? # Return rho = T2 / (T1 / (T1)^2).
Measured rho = 526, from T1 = 24.0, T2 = 21.9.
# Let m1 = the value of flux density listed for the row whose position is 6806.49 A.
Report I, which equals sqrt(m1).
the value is 4.89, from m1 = 23.89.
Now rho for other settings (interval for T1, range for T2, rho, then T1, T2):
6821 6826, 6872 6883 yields 540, 22.5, 24.0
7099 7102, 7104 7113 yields 444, 21.0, 21.1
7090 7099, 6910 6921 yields 489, 21.3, 22.9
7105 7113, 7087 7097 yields 465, 21.1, 22.0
